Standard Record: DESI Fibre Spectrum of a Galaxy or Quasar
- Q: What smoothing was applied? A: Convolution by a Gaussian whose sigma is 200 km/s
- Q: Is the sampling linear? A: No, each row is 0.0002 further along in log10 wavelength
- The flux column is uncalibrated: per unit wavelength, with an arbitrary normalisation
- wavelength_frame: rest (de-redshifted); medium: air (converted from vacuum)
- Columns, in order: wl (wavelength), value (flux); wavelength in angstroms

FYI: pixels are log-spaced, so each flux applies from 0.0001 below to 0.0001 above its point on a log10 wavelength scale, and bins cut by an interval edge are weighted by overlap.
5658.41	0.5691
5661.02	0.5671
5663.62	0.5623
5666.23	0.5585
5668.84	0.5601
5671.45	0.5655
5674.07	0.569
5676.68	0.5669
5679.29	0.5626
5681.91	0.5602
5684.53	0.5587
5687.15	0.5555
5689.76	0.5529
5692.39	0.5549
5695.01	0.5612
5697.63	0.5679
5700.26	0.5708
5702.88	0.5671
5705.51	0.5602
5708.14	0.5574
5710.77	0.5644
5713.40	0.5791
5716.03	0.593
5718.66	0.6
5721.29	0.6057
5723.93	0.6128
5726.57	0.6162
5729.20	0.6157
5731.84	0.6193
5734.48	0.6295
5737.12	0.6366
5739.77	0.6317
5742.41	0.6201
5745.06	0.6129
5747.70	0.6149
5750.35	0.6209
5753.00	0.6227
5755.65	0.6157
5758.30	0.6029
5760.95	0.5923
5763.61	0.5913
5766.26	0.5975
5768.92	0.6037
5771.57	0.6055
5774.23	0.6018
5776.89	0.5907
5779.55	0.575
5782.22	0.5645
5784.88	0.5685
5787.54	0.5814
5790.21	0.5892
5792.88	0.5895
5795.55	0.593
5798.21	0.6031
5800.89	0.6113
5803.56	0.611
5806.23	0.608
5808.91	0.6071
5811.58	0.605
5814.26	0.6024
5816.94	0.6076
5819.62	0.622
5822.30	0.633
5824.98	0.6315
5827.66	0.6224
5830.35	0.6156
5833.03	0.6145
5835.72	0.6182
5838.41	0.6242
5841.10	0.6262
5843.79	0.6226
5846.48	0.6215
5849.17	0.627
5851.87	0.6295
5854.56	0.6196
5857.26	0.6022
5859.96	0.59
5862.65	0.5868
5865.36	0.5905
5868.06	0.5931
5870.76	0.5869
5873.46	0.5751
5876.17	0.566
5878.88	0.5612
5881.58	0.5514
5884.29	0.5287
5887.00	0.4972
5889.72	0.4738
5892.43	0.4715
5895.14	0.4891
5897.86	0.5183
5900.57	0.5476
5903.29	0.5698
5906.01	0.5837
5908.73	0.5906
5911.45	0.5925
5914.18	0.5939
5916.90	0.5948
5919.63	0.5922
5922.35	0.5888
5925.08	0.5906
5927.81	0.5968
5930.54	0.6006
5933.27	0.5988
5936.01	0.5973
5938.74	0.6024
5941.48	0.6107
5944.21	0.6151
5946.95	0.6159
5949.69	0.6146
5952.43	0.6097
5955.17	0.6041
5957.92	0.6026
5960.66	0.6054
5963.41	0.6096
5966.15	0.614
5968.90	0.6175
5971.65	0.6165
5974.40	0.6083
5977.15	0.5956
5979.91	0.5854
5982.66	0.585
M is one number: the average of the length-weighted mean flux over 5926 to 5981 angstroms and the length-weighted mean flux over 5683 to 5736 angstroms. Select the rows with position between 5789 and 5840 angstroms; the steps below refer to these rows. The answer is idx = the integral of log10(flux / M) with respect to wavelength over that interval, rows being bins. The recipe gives 0.62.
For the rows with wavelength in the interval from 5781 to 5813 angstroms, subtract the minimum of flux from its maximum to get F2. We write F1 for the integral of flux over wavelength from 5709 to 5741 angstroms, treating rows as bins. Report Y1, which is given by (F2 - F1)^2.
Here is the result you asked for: 377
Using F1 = 19.5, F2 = 0.047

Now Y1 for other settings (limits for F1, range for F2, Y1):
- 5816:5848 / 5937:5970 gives 395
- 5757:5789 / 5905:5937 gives 355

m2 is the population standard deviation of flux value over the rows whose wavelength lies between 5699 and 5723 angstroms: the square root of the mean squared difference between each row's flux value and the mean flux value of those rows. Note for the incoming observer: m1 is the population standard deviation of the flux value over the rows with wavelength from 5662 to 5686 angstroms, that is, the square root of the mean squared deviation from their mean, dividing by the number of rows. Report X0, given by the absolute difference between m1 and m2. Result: 0.0134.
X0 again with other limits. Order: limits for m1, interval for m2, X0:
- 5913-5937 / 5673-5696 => 0.0014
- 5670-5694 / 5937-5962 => 0.0002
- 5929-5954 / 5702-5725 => 0.0129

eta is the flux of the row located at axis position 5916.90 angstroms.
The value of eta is 0.5948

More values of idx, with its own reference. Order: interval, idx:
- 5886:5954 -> -1.07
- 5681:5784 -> -0.17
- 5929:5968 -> 0.37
